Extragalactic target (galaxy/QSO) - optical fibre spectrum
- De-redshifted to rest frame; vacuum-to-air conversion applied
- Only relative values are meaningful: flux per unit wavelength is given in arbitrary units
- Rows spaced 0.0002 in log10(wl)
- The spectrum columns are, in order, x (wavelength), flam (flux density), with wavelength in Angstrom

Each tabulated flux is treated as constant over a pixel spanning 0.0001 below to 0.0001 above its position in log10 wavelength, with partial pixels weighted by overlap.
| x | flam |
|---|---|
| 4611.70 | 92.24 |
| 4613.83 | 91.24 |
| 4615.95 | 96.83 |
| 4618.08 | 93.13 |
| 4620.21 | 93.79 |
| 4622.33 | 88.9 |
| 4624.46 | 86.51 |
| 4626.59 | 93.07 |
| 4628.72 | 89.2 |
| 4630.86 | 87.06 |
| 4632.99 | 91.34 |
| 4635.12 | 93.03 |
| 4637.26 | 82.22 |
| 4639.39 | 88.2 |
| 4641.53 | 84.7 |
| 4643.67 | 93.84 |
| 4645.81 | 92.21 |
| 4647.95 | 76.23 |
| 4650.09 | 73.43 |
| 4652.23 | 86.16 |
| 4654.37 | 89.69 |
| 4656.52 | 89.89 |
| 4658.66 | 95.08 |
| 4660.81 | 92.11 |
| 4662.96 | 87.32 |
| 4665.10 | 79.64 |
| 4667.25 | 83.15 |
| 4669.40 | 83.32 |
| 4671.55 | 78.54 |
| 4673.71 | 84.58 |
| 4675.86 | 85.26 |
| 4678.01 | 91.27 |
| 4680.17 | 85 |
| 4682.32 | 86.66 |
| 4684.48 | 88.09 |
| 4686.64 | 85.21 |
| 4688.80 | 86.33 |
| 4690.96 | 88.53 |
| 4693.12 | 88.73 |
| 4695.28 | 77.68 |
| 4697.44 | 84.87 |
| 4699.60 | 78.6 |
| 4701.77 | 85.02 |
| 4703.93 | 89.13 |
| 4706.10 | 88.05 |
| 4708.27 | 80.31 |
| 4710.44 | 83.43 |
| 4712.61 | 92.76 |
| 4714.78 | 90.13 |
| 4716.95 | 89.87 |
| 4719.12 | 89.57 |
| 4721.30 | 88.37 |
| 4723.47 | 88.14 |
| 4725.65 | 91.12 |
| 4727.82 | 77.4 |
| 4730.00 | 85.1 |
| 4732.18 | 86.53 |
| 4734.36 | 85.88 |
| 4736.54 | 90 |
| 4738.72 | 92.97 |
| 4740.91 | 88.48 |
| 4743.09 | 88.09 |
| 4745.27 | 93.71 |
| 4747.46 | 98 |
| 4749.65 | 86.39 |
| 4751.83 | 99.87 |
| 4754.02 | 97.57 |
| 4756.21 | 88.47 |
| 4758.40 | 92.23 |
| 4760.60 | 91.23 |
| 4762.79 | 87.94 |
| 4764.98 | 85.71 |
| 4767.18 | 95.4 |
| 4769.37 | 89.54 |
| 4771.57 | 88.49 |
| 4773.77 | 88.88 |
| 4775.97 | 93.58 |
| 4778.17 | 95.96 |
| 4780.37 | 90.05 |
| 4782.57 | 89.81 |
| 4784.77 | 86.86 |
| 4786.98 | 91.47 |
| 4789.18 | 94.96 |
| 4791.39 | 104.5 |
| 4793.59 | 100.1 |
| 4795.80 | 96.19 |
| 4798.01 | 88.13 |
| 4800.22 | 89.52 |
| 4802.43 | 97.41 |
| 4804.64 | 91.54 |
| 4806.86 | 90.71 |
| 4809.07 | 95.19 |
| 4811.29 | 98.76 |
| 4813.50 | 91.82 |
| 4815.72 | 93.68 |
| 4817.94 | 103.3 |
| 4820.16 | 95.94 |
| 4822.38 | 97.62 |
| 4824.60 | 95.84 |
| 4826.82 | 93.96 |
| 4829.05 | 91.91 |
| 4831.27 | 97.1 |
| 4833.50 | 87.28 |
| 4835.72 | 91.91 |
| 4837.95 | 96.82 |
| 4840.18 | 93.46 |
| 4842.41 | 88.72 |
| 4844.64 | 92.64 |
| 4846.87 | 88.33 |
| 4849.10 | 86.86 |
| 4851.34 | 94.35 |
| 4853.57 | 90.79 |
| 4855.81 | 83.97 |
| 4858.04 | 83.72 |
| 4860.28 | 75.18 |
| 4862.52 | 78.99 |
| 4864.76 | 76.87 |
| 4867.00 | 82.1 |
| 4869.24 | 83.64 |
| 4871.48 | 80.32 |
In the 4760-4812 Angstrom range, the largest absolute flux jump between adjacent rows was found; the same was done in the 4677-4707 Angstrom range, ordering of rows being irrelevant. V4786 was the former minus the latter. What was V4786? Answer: -1.4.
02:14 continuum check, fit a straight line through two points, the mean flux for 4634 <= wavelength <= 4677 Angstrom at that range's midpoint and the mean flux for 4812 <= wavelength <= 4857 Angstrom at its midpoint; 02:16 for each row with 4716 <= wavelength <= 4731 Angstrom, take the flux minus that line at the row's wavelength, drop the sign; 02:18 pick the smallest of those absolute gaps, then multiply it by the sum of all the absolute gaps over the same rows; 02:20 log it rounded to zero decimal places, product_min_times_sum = 2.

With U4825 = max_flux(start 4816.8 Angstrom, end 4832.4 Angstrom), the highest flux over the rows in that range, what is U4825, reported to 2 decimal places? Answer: 103.30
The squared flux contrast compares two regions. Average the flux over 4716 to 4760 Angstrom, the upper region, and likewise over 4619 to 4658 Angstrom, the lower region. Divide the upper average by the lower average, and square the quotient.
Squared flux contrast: 1.05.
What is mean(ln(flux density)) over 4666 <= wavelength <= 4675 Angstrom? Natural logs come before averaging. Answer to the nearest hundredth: 4.41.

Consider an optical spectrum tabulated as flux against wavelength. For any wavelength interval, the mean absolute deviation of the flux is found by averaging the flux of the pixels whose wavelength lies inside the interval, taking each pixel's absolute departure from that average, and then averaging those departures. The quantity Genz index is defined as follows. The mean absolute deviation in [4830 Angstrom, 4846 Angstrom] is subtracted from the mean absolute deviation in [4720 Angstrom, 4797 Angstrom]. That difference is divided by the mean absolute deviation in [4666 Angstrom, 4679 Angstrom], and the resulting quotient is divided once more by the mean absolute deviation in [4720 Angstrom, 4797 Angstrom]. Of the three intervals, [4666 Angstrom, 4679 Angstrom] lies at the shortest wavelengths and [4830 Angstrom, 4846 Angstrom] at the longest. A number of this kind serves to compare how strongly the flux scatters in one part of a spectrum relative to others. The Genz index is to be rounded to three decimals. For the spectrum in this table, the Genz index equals 0.116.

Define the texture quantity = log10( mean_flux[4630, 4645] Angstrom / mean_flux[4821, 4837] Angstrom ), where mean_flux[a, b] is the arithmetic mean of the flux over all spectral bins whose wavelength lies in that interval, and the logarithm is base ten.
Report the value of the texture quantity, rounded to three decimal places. -0.024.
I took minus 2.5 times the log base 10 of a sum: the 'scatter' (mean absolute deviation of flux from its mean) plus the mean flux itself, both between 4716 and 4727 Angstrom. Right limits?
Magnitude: -4.89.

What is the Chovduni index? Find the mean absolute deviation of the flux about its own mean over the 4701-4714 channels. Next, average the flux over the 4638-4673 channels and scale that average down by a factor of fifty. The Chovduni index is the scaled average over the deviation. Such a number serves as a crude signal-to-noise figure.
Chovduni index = 0.49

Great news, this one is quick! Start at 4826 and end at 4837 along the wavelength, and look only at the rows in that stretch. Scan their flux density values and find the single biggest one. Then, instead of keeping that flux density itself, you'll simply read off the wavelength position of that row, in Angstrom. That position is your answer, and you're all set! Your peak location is 4831.27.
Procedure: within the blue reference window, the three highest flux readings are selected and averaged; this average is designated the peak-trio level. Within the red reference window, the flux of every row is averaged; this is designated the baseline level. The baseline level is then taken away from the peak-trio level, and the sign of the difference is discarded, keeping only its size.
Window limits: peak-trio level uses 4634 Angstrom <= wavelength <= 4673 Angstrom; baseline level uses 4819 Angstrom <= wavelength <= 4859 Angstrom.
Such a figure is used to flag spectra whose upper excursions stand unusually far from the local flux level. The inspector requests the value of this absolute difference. 2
